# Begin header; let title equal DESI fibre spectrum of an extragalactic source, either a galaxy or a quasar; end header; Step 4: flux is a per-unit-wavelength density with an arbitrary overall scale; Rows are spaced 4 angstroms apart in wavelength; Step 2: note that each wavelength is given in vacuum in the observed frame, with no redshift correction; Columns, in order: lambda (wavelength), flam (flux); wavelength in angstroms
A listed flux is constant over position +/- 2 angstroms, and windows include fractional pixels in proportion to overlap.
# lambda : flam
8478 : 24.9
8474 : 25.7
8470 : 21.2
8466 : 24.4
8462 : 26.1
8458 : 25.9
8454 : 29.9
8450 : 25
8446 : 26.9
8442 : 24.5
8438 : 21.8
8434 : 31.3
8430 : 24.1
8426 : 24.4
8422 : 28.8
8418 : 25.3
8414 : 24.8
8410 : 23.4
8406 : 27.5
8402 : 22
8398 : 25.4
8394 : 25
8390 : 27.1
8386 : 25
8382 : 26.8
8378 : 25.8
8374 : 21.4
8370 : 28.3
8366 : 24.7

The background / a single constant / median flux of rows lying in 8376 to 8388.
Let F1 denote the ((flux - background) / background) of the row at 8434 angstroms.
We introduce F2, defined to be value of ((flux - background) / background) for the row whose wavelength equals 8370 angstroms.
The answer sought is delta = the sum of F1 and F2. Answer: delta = 0.31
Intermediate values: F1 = 0.21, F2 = 0.10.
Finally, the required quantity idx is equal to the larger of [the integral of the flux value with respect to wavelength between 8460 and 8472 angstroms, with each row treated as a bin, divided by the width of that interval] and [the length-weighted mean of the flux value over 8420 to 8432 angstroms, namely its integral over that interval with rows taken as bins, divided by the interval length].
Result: 25.8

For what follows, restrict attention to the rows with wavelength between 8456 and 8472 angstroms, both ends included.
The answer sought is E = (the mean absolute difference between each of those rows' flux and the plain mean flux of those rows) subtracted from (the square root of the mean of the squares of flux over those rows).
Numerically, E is 22.9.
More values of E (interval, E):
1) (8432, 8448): 23.4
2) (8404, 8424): 24.3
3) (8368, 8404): 23.6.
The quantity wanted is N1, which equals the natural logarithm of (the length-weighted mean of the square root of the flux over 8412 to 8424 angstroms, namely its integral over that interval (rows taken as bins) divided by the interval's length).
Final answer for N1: 1.63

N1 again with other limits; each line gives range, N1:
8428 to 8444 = 1.62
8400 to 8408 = 1.60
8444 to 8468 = 1.64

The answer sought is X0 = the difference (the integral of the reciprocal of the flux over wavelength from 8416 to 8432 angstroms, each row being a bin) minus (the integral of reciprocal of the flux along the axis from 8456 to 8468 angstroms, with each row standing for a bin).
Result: 0.16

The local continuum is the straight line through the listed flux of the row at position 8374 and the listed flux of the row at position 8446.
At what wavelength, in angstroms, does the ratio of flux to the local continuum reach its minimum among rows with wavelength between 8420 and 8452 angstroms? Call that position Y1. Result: 8438 angstroms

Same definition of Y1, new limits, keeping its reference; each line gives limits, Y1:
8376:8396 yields 8394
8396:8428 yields 8402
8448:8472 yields 8470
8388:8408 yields 8402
